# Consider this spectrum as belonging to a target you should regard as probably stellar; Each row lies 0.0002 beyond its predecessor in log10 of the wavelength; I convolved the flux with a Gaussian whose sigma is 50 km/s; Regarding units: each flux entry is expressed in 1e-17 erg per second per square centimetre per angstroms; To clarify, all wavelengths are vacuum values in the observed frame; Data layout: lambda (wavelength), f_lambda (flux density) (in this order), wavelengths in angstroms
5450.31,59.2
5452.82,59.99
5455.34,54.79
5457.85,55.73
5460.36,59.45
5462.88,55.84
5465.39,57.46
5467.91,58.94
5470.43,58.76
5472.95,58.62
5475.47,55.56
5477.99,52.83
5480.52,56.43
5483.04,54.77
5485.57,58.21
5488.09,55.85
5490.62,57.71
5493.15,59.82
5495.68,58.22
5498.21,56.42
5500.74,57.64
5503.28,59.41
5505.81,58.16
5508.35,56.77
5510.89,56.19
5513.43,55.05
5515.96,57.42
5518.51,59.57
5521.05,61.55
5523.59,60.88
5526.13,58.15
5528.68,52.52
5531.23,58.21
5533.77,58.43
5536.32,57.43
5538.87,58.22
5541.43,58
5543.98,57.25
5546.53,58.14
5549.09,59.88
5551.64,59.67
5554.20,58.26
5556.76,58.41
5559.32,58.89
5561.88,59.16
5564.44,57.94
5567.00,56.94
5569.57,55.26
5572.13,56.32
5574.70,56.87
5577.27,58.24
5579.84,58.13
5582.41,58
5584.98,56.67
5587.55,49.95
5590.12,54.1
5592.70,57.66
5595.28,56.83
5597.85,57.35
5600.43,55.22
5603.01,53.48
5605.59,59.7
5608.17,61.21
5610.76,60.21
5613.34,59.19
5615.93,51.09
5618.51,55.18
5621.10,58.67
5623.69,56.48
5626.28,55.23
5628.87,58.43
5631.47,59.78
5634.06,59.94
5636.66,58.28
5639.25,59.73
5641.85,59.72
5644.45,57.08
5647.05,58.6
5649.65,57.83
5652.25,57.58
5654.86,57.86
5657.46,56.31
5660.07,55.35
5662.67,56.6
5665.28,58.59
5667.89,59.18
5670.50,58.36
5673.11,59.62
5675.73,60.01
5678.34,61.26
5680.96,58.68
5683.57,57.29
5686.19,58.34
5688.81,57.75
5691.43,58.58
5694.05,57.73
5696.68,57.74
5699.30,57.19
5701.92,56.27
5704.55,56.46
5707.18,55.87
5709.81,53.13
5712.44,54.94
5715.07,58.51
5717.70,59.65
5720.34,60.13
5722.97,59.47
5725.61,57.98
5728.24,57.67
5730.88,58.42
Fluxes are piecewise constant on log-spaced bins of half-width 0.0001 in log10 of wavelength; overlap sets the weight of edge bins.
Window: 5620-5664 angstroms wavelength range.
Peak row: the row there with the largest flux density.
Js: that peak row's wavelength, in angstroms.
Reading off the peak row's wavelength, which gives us 5634.06 angstroms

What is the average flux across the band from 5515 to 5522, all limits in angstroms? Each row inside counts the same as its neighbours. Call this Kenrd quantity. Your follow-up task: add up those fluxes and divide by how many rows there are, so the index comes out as 59.5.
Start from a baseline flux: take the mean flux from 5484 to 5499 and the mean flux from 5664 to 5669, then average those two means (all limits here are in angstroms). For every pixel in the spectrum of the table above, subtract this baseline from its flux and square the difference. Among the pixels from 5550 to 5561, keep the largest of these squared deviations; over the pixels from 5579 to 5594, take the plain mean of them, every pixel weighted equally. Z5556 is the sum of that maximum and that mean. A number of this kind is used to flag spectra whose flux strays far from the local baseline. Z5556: 17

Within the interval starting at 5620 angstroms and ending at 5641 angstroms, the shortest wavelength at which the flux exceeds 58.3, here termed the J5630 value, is 5621.10 angstroms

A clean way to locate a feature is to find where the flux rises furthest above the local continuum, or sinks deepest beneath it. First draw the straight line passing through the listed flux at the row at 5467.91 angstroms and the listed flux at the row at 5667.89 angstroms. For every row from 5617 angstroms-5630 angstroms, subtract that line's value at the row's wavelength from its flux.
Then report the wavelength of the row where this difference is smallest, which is 5618.51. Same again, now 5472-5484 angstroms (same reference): 5477.99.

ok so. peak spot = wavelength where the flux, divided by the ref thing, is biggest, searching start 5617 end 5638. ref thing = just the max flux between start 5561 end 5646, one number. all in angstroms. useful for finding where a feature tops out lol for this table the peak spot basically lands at 5634.06 angstroms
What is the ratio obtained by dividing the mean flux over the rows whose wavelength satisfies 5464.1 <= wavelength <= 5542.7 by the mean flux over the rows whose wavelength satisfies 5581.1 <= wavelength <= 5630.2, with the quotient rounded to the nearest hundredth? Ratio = 1.02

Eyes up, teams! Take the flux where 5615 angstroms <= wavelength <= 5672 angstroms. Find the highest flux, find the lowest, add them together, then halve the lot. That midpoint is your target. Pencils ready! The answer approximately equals 55.5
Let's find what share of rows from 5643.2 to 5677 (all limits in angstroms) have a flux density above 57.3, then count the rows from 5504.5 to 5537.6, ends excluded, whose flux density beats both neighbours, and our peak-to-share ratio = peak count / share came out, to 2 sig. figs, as 2.9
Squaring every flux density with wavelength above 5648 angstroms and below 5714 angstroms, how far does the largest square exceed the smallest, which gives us 930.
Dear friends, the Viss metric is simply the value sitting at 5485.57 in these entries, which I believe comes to 58.21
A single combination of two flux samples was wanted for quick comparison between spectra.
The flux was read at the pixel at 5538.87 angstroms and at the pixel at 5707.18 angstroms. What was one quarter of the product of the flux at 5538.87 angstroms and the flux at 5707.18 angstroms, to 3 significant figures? 813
